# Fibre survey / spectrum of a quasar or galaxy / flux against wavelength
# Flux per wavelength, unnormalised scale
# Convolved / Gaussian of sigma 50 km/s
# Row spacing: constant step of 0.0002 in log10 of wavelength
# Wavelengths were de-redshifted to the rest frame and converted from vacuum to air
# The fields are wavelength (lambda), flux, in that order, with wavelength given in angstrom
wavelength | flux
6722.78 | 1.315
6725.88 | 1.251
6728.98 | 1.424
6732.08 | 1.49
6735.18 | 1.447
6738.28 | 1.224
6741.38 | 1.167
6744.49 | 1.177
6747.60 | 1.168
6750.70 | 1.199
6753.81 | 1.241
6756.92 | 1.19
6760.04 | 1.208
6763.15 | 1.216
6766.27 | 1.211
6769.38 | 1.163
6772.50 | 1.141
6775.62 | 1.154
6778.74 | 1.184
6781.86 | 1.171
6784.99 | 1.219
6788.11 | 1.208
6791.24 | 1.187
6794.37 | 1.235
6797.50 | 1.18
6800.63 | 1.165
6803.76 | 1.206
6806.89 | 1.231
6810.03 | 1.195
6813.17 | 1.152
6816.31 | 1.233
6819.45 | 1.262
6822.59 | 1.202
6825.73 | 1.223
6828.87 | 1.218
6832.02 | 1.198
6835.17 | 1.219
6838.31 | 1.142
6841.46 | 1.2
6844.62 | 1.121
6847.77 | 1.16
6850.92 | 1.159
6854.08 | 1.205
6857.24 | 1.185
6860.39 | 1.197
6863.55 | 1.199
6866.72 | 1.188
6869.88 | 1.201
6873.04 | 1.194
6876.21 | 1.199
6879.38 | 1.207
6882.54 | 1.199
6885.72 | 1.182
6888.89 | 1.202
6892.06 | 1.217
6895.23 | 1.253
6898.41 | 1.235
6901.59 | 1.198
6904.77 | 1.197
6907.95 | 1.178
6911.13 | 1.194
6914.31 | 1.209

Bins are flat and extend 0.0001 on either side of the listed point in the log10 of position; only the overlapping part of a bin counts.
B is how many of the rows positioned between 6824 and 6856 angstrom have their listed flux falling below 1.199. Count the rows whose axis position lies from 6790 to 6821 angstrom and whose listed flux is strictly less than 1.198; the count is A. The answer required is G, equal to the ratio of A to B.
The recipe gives 1.0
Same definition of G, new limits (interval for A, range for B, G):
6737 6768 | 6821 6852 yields 0.8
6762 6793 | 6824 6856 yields 1.2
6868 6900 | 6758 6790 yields 0.4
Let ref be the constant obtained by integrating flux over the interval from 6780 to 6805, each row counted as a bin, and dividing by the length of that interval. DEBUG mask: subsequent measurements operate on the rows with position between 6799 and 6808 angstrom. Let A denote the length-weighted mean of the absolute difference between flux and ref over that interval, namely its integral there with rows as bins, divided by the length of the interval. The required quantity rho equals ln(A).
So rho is -3.70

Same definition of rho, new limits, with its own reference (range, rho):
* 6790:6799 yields -3.82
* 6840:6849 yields -3.25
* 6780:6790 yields -3.94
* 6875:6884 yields -5.16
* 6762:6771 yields -3.77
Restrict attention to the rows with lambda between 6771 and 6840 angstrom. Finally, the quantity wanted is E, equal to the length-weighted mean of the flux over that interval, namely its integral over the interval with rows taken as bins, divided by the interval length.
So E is 1.20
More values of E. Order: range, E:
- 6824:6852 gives 1.18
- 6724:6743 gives 1.33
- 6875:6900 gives 1.21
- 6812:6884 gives 1.19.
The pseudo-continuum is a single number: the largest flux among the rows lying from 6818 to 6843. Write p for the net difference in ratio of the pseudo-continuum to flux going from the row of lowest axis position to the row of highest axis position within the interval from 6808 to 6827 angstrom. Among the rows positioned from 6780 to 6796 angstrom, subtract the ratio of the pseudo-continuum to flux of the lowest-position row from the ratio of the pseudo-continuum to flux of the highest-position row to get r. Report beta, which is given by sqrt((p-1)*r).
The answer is 0.24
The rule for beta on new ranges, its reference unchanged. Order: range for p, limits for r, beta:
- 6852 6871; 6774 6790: 0.22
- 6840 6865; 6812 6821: 0.31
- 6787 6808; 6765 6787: 0.08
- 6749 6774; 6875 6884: 0.00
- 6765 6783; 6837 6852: 0.13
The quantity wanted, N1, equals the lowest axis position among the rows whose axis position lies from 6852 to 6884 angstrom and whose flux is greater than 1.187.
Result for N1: 6854.08 angstrom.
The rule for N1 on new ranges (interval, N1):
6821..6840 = 6822.59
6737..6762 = 6738.28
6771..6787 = 6784.99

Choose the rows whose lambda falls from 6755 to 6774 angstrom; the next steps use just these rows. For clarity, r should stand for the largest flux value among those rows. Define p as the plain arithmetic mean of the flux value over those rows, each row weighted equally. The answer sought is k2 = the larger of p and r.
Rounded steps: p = 1.19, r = 1.216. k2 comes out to 1.22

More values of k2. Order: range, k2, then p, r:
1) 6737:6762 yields 1.24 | 1.20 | 1.241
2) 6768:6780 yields 1.18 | 1.16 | 1.184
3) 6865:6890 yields 1.21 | 1.20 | 1.207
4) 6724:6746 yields 1.49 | 1.31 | 1.49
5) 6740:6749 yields 1.18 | 1.17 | 1.177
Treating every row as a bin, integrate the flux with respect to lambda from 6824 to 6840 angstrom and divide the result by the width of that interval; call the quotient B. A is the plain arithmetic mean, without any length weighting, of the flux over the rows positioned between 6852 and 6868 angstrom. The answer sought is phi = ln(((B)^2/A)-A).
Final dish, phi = -4.5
